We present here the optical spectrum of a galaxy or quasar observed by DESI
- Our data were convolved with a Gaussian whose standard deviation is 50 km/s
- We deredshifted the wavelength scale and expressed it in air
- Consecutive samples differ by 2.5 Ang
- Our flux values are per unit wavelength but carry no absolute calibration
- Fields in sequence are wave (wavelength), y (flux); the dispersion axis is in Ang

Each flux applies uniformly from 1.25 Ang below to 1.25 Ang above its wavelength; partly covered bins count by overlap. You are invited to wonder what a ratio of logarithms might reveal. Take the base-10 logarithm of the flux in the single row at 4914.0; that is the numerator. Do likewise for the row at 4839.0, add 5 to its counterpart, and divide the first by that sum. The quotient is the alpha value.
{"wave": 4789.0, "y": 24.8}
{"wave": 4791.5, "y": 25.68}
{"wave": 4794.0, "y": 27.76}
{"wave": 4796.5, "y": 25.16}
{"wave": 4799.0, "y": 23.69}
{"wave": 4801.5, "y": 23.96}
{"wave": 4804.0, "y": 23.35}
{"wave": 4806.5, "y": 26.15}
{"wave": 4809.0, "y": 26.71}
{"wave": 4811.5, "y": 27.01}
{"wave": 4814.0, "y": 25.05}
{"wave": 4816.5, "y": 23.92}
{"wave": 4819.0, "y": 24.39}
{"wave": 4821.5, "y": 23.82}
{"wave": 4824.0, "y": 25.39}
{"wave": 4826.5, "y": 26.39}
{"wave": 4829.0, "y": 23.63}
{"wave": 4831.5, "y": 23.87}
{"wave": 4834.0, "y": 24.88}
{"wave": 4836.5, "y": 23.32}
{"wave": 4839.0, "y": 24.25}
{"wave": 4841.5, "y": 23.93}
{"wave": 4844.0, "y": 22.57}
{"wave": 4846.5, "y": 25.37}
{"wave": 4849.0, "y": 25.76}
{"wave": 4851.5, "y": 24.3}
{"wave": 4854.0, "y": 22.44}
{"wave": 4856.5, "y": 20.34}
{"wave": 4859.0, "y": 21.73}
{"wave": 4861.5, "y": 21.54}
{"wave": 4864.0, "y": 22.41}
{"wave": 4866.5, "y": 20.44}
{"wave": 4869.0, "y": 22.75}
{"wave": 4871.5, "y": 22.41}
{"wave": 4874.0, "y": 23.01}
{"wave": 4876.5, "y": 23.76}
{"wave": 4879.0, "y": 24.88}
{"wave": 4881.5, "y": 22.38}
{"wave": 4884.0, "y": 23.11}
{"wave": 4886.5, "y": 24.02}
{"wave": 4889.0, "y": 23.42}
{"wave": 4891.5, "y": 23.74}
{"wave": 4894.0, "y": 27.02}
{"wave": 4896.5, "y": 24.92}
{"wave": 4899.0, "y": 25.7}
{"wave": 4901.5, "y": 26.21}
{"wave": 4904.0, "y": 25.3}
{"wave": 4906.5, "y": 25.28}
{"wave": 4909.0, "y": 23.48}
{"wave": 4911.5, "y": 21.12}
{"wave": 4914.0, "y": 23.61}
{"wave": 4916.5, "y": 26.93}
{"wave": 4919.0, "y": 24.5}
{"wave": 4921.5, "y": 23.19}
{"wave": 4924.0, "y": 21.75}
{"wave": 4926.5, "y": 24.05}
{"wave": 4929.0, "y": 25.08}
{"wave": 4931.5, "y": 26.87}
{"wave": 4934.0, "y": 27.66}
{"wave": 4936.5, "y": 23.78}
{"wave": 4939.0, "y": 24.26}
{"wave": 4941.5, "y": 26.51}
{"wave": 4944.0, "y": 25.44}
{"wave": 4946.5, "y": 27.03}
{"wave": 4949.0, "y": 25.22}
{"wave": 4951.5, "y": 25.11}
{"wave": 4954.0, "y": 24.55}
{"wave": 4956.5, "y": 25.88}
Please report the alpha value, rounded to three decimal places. 0.215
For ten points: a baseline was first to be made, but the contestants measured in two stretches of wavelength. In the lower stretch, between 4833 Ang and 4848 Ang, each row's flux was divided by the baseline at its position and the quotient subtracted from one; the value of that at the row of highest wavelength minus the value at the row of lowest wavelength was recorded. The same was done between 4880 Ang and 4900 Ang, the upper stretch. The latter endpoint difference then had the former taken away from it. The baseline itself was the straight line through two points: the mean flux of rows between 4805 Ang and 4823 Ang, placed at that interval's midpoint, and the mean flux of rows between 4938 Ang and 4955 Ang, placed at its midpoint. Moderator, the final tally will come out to -0.111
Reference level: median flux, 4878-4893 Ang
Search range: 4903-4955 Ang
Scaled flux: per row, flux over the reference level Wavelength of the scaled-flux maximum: 4934.0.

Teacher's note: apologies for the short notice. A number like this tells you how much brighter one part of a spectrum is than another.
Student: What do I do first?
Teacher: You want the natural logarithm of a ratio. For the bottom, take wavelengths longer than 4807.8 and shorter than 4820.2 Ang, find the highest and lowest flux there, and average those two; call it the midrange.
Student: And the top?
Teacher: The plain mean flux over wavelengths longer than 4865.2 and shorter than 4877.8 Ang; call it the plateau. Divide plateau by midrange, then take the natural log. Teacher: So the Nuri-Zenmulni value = -0.12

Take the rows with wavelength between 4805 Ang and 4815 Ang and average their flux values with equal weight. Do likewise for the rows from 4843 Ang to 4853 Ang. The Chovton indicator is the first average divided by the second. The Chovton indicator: 1.07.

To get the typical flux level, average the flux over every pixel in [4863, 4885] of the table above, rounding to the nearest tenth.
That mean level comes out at 22.8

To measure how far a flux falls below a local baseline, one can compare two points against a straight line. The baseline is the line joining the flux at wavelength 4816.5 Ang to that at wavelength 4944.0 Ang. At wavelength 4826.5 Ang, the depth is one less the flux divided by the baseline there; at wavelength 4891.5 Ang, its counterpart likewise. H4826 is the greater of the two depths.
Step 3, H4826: 0.04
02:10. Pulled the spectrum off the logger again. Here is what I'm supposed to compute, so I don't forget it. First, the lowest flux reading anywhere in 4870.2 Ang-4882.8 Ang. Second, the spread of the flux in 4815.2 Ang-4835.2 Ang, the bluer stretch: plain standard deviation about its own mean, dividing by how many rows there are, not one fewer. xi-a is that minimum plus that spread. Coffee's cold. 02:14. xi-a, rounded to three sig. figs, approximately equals 23.3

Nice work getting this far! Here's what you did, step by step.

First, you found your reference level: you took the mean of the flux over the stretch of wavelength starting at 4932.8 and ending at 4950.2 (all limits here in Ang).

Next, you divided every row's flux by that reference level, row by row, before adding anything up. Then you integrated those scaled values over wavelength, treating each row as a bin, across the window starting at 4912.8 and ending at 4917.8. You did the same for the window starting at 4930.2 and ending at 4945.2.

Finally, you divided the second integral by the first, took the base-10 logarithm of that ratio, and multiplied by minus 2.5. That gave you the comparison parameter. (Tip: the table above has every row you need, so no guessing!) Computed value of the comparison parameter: -1.2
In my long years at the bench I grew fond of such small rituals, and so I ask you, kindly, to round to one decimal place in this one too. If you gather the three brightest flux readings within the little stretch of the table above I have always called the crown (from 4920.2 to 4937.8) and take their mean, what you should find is 26.5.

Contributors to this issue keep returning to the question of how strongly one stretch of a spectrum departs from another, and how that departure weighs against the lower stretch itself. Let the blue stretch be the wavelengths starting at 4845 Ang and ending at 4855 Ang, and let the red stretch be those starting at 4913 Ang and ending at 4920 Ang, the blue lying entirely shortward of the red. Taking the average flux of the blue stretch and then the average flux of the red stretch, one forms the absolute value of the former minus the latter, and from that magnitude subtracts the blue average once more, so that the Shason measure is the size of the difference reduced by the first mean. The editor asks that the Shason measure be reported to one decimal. -23.9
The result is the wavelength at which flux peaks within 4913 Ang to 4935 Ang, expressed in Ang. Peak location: 4934.0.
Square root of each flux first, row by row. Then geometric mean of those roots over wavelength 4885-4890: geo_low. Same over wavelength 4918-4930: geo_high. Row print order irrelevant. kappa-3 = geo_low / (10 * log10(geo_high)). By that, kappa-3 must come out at 0.709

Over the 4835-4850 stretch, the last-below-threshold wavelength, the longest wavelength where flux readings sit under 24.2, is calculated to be 4844.0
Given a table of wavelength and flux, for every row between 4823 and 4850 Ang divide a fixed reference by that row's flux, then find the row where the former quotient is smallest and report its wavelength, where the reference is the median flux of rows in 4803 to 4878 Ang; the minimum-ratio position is 4826.5 Ang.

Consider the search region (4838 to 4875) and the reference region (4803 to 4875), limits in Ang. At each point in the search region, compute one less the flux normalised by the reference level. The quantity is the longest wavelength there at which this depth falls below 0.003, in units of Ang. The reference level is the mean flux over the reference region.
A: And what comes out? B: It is 4851.5 Ang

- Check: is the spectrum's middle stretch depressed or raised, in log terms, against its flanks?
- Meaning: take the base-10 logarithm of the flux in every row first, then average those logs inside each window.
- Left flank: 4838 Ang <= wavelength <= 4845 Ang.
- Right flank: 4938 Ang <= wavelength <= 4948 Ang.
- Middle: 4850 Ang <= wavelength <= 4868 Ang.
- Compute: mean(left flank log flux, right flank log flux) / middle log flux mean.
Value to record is 1.04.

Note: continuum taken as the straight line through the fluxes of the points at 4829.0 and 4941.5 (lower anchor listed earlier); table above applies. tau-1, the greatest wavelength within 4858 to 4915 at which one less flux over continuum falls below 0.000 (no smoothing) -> 4901.5 Ang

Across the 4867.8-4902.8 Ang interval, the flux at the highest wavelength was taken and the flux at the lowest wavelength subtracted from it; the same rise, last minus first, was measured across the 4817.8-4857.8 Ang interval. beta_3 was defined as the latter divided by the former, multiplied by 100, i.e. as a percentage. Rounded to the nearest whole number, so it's -117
